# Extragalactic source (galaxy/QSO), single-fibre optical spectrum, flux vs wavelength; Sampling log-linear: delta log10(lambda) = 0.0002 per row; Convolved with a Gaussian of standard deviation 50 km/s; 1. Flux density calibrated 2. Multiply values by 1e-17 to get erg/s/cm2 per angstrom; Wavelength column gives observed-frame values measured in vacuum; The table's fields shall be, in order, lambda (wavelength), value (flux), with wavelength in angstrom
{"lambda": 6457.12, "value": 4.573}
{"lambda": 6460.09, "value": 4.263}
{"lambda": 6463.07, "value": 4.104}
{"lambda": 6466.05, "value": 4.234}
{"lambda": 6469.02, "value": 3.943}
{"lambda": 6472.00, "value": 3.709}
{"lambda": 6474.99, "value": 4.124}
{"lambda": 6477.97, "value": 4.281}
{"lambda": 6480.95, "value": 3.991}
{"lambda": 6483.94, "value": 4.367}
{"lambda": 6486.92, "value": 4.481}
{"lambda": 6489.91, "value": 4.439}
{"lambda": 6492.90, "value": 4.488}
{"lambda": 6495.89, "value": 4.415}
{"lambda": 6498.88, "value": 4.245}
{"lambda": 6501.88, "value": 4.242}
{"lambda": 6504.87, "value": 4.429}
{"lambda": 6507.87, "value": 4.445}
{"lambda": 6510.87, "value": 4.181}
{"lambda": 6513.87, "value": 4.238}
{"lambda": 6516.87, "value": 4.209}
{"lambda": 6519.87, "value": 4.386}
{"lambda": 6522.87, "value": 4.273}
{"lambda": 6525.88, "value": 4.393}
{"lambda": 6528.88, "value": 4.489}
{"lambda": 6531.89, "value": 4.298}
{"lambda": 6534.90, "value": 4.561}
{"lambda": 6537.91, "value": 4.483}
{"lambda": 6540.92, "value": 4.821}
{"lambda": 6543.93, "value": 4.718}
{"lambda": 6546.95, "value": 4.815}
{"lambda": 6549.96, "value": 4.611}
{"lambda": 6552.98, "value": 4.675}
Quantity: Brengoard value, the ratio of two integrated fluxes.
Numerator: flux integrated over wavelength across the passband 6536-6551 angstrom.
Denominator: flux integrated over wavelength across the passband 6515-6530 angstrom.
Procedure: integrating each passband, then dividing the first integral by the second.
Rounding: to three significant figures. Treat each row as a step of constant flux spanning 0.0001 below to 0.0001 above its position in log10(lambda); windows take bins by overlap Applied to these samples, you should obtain 1.08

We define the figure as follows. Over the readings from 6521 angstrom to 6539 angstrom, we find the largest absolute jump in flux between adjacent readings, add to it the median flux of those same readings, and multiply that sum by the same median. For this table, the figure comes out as 20.9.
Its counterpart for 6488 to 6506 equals 20.4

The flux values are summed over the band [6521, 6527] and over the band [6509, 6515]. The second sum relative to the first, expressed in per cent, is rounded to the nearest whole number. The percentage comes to 97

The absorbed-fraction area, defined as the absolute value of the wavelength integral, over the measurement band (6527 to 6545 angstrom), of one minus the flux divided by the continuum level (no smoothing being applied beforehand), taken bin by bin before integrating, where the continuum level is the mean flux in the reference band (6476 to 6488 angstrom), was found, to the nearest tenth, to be 1.2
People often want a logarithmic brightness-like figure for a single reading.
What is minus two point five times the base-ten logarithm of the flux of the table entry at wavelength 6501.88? -1.57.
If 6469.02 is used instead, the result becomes -1.49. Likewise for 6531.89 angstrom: -1.58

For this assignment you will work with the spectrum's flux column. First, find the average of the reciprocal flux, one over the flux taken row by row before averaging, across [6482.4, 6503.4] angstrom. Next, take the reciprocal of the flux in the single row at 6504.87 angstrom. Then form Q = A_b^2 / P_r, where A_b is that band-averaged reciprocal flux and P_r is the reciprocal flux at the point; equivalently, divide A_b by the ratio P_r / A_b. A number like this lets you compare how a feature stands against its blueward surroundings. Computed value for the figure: 0.231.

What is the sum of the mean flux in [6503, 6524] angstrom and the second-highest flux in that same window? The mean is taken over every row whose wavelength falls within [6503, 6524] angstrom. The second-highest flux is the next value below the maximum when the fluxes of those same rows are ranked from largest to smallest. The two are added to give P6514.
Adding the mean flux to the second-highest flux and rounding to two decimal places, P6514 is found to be 8.74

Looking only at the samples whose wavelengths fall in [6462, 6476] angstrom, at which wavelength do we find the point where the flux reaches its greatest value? 6466.05 angstrom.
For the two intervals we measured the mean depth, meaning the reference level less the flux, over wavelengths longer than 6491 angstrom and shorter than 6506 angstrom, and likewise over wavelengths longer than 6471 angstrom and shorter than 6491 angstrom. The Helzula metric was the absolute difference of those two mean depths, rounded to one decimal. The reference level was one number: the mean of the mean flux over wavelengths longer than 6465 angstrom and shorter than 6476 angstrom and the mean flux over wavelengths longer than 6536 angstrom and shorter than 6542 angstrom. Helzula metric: 0.2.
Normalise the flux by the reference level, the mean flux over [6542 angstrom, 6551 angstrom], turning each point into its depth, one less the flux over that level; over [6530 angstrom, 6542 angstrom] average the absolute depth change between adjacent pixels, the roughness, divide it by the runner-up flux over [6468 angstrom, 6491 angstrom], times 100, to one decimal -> 1.1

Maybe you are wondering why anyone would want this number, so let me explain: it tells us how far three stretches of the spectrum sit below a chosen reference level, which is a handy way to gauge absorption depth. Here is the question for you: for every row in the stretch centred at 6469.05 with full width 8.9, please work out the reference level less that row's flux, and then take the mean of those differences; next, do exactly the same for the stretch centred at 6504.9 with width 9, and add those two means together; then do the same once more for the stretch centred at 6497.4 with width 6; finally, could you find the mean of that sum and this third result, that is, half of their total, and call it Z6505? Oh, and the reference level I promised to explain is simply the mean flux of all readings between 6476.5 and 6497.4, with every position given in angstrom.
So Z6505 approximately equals 0.20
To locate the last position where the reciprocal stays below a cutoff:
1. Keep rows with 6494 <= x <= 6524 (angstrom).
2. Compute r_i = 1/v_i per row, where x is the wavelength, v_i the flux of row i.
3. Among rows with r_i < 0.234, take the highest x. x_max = 6519.87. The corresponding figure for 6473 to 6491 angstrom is 6489.91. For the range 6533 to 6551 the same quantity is 6549.96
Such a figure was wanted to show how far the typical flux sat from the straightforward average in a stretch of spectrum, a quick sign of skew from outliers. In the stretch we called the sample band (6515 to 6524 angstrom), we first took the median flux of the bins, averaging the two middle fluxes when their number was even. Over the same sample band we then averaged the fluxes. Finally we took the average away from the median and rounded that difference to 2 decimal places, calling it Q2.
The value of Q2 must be -0.02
